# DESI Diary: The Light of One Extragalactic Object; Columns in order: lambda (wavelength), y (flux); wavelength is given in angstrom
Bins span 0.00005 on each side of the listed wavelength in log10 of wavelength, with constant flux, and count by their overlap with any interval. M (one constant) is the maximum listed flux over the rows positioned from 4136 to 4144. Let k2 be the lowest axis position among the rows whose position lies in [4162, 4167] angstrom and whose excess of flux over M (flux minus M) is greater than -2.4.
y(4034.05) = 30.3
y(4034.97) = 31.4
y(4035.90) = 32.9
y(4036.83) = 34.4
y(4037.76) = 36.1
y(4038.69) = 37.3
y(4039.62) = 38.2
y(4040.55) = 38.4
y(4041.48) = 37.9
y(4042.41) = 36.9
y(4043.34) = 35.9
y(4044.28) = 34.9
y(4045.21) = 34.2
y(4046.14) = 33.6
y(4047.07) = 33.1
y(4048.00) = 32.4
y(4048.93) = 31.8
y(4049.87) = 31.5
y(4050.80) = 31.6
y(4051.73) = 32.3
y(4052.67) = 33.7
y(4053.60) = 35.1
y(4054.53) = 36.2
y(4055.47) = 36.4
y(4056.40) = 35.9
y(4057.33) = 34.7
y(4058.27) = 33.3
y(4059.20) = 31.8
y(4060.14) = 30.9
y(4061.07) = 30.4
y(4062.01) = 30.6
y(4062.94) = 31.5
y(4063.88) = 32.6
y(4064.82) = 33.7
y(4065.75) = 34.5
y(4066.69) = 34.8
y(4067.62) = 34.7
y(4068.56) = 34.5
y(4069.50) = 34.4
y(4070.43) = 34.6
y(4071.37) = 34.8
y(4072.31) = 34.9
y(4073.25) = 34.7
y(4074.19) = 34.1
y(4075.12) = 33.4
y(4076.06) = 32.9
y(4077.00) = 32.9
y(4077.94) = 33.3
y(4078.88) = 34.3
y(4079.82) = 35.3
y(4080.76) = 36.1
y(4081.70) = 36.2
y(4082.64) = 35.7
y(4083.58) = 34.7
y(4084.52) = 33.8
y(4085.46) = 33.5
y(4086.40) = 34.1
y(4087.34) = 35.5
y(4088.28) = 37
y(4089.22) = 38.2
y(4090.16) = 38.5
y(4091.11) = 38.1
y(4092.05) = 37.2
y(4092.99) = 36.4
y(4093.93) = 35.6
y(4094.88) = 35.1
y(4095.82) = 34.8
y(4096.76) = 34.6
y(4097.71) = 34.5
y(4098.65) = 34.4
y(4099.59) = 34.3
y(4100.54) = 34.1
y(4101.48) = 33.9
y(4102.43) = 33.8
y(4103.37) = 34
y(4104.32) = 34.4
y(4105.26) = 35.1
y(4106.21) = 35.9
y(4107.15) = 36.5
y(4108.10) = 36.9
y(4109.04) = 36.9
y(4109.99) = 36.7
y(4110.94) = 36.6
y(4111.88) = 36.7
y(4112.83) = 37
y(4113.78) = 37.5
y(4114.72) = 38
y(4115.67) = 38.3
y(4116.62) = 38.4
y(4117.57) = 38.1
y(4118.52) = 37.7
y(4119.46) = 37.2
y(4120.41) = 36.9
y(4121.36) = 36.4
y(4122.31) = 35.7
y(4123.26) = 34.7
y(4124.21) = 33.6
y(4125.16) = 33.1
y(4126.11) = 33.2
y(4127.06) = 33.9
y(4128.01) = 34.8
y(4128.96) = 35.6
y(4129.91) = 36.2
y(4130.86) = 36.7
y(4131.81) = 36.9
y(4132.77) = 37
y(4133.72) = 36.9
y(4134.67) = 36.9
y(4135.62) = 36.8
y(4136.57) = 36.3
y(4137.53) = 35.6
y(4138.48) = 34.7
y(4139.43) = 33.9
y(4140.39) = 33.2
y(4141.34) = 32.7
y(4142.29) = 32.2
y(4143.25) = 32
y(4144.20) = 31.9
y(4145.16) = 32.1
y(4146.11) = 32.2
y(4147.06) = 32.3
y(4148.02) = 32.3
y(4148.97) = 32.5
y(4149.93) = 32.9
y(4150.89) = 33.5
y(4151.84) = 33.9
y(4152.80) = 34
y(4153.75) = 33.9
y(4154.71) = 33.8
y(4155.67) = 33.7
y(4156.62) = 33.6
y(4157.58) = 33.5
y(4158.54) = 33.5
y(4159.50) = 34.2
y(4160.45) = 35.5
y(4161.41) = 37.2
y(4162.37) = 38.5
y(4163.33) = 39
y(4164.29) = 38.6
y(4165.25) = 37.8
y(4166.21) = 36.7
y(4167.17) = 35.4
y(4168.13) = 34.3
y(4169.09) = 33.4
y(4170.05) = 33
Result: 4162.37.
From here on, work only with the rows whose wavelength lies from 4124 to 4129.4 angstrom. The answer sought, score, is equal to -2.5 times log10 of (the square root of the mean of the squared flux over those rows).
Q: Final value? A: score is -3.83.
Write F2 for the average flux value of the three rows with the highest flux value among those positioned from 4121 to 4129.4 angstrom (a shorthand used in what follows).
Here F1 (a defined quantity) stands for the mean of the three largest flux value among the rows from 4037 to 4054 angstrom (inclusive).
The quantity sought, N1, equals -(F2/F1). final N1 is -0.94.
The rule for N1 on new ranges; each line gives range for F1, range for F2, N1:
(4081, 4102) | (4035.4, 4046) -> -1.00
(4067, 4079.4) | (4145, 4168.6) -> -1.11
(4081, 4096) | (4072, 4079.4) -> -0.91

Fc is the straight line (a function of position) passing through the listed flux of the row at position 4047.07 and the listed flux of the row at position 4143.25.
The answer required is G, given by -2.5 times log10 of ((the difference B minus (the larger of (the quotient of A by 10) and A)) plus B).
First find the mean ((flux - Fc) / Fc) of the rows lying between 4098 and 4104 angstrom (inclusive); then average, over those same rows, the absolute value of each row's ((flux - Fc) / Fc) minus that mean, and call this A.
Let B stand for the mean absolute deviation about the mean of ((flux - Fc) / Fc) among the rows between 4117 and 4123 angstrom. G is 3.6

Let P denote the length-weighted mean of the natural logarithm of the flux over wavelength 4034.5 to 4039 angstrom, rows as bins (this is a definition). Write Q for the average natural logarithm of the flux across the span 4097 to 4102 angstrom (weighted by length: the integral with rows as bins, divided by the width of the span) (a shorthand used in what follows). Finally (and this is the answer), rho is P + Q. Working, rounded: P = 3.54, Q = 3.53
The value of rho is 7.07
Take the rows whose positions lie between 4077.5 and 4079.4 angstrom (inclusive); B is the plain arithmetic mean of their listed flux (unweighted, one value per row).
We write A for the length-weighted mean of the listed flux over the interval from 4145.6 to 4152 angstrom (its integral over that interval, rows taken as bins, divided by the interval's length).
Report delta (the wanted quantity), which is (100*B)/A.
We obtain 103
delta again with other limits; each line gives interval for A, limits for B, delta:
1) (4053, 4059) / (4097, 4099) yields 98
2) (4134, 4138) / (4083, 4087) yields 93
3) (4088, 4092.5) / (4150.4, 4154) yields 89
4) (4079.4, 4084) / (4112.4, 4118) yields 106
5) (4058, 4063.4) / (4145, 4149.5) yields 103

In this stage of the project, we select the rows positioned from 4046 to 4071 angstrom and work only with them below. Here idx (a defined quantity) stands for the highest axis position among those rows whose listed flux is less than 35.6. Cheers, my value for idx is 4070.43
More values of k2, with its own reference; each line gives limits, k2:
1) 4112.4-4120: 4112.83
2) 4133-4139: 4133.72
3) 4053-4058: 4053.60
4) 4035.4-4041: 4036.83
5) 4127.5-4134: 4128.01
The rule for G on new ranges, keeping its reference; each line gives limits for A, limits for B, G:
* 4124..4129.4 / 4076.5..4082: 3.3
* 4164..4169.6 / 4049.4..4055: 3.3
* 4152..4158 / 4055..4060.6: 2.4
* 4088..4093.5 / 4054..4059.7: 3.0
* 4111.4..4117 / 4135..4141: 3.2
